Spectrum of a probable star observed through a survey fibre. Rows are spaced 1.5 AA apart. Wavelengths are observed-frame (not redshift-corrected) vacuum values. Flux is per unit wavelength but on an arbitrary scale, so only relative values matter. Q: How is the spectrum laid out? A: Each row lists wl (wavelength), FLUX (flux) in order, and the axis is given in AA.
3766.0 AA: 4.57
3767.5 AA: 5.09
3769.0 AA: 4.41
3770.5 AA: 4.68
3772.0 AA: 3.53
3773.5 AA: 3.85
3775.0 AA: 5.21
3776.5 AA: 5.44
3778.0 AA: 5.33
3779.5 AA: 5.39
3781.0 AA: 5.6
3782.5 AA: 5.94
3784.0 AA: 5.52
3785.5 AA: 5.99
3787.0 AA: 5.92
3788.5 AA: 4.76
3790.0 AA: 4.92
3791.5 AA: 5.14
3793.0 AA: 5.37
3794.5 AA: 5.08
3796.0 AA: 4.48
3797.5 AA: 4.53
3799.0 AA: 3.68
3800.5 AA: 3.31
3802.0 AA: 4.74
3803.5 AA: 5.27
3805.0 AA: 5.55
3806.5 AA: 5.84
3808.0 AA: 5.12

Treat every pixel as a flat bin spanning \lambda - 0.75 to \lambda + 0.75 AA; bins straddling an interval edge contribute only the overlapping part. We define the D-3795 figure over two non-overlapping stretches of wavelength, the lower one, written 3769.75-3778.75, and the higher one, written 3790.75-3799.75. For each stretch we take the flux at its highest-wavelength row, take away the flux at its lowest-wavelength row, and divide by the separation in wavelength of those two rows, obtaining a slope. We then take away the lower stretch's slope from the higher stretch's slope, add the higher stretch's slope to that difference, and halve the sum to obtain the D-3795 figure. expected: -0.24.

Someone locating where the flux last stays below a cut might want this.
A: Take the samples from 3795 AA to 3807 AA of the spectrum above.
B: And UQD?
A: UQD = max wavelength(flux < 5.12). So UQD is 3802.0 AA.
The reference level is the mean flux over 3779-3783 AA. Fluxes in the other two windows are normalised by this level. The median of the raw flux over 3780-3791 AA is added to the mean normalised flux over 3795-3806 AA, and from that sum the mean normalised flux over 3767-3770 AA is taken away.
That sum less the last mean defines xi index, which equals 5.6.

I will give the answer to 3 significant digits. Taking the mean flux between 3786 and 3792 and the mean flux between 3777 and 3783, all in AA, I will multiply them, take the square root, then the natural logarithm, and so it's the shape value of 1.68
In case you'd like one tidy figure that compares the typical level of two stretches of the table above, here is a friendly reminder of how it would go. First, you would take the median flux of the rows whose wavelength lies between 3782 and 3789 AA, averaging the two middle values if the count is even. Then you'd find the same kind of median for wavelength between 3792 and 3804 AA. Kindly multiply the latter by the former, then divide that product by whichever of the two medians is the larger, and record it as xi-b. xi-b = 4.6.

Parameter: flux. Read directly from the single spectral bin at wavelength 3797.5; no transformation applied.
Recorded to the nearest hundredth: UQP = 4.53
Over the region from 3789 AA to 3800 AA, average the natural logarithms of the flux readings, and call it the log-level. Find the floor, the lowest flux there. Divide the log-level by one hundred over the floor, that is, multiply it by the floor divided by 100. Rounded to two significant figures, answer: 0.057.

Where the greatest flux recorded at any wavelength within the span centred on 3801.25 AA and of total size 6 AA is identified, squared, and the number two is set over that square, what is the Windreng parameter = 0.072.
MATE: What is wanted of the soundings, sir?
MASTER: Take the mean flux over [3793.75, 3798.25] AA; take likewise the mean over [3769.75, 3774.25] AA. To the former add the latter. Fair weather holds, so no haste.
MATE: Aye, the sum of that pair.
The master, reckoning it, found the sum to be 8.7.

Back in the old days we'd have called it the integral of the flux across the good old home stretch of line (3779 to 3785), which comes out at 34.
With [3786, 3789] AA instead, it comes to 16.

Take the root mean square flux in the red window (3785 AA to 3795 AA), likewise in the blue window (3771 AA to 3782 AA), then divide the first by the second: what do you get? 1.07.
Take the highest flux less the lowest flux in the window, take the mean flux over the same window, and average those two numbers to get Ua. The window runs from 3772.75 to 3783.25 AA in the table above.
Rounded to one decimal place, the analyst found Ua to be 3.7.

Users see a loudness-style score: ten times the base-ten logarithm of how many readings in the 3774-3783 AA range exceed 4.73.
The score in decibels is 7.8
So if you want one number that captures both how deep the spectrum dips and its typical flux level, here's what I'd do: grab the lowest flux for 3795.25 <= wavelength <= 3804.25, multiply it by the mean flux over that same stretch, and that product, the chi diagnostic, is 14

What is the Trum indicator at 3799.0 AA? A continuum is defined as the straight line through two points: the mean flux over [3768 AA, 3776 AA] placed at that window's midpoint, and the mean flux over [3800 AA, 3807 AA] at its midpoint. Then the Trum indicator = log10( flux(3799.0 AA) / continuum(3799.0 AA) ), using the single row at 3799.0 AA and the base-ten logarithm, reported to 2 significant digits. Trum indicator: -0.12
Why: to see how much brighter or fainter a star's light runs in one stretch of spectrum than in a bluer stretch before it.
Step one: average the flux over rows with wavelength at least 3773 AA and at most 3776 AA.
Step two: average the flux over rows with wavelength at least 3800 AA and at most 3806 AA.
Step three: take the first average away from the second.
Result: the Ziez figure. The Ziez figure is 0.2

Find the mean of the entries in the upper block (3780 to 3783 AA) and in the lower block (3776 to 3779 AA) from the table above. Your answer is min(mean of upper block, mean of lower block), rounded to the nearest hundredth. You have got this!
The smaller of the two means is 5.38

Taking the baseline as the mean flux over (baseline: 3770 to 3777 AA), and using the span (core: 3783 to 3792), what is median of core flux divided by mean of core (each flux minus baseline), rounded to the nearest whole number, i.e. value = 6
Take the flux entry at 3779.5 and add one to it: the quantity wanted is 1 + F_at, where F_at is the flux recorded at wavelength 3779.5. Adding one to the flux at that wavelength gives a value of 6.39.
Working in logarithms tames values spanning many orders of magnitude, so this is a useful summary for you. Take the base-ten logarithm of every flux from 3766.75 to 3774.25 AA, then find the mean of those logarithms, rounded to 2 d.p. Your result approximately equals 0.63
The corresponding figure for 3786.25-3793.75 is 0.72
